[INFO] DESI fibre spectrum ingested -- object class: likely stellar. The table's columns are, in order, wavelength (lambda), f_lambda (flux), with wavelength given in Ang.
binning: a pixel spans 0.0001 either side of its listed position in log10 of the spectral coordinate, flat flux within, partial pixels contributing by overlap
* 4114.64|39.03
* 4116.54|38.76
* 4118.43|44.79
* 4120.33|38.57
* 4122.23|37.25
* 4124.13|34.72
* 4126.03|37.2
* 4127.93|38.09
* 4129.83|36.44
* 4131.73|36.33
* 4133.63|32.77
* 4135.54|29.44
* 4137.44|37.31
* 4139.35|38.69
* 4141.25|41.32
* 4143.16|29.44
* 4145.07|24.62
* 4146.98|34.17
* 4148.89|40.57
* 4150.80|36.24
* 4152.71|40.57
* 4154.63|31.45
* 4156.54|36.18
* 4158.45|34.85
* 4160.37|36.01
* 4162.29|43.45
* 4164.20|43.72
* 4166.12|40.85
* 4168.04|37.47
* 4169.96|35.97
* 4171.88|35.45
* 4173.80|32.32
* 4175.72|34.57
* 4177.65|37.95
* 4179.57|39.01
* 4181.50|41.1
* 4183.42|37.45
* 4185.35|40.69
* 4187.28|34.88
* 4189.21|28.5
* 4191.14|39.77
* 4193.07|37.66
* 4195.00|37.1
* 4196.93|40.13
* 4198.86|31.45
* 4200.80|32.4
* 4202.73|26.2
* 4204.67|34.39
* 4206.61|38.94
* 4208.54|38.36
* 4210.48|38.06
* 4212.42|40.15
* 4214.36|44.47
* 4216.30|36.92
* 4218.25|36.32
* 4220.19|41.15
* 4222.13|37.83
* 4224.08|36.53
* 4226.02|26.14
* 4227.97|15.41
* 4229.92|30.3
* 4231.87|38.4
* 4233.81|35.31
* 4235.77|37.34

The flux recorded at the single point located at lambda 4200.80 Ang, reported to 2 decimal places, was 32.40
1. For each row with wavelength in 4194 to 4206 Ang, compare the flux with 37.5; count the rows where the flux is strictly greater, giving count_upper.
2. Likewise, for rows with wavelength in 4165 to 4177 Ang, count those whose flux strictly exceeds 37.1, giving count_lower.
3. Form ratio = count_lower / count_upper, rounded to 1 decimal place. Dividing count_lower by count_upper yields 2.0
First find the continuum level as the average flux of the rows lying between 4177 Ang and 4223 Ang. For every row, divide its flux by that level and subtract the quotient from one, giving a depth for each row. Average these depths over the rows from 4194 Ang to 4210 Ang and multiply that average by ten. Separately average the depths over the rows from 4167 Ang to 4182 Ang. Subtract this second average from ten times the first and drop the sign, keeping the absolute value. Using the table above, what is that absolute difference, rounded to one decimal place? 0.6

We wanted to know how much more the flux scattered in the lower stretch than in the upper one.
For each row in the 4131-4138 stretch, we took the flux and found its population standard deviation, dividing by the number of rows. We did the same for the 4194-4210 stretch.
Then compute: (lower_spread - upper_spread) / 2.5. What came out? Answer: -0.5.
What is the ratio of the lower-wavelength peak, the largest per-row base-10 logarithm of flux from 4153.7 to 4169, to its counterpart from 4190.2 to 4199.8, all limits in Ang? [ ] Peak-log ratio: 1.02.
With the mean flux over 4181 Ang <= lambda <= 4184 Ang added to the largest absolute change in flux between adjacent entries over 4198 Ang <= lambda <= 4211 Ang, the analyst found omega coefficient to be 47.5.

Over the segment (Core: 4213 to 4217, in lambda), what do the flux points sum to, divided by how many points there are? 41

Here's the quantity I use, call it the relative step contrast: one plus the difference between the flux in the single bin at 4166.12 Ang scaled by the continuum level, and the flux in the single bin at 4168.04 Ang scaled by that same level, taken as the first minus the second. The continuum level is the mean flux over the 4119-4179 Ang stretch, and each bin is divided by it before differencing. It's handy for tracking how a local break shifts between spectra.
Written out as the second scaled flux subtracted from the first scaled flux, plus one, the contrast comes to 1.09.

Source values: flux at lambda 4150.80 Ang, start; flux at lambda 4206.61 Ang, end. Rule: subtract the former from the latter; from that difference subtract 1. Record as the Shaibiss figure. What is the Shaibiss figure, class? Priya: 1.7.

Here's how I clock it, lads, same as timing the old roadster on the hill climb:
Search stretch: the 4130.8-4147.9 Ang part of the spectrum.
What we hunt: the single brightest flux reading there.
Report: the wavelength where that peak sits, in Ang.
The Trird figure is 4141.25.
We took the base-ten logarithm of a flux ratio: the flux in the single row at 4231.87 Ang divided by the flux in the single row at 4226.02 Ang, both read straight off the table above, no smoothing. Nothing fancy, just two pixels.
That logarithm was 0.17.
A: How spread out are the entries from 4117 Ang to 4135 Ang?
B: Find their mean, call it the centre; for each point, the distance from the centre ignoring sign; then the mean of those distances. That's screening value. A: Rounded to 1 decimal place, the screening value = 2.1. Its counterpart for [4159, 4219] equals 3.1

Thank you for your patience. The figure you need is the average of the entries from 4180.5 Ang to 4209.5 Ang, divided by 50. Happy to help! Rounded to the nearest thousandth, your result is 0.719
